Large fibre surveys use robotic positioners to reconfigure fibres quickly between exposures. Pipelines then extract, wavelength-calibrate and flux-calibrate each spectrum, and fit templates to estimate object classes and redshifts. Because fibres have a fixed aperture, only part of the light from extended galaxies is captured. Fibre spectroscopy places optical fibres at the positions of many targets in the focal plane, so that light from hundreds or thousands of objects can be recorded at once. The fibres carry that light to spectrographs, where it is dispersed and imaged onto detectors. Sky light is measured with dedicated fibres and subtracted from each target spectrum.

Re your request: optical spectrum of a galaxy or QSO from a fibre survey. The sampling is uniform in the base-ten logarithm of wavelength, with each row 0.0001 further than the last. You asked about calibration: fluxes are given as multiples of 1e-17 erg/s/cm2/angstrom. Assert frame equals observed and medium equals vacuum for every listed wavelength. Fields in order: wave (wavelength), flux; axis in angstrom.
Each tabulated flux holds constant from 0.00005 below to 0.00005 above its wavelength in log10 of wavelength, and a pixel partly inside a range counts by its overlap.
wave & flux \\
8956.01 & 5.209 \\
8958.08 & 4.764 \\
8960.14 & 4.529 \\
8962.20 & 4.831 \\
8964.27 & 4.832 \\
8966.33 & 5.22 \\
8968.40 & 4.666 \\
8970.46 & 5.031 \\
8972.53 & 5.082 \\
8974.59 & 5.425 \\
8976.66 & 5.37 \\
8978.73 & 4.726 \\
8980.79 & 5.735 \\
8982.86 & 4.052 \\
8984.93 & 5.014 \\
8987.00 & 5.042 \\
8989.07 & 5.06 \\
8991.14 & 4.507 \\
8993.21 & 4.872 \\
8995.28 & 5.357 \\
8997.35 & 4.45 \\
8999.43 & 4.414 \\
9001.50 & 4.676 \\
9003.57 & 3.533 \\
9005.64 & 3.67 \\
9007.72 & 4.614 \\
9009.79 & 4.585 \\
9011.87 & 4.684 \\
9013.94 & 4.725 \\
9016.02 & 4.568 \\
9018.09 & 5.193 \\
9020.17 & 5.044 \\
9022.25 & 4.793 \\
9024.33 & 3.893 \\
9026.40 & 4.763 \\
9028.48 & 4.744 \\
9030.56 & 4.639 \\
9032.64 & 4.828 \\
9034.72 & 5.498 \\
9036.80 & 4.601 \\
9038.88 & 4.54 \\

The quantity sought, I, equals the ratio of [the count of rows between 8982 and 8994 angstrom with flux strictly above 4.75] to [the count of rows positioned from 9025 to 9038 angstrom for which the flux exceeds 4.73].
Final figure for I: 1.0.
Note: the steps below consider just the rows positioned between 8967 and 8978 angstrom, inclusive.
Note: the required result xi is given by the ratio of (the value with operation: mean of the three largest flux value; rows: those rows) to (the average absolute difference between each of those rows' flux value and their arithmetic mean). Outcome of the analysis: 23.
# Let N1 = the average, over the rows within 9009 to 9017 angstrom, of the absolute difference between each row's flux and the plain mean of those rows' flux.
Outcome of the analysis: 0.06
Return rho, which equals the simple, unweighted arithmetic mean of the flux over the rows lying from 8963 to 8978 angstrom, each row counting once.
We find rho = 5.09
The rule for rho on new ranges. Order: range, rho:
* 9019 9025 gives 4.58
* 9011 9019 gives 4.79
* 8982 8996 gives 4.84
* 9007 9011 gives 4.60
